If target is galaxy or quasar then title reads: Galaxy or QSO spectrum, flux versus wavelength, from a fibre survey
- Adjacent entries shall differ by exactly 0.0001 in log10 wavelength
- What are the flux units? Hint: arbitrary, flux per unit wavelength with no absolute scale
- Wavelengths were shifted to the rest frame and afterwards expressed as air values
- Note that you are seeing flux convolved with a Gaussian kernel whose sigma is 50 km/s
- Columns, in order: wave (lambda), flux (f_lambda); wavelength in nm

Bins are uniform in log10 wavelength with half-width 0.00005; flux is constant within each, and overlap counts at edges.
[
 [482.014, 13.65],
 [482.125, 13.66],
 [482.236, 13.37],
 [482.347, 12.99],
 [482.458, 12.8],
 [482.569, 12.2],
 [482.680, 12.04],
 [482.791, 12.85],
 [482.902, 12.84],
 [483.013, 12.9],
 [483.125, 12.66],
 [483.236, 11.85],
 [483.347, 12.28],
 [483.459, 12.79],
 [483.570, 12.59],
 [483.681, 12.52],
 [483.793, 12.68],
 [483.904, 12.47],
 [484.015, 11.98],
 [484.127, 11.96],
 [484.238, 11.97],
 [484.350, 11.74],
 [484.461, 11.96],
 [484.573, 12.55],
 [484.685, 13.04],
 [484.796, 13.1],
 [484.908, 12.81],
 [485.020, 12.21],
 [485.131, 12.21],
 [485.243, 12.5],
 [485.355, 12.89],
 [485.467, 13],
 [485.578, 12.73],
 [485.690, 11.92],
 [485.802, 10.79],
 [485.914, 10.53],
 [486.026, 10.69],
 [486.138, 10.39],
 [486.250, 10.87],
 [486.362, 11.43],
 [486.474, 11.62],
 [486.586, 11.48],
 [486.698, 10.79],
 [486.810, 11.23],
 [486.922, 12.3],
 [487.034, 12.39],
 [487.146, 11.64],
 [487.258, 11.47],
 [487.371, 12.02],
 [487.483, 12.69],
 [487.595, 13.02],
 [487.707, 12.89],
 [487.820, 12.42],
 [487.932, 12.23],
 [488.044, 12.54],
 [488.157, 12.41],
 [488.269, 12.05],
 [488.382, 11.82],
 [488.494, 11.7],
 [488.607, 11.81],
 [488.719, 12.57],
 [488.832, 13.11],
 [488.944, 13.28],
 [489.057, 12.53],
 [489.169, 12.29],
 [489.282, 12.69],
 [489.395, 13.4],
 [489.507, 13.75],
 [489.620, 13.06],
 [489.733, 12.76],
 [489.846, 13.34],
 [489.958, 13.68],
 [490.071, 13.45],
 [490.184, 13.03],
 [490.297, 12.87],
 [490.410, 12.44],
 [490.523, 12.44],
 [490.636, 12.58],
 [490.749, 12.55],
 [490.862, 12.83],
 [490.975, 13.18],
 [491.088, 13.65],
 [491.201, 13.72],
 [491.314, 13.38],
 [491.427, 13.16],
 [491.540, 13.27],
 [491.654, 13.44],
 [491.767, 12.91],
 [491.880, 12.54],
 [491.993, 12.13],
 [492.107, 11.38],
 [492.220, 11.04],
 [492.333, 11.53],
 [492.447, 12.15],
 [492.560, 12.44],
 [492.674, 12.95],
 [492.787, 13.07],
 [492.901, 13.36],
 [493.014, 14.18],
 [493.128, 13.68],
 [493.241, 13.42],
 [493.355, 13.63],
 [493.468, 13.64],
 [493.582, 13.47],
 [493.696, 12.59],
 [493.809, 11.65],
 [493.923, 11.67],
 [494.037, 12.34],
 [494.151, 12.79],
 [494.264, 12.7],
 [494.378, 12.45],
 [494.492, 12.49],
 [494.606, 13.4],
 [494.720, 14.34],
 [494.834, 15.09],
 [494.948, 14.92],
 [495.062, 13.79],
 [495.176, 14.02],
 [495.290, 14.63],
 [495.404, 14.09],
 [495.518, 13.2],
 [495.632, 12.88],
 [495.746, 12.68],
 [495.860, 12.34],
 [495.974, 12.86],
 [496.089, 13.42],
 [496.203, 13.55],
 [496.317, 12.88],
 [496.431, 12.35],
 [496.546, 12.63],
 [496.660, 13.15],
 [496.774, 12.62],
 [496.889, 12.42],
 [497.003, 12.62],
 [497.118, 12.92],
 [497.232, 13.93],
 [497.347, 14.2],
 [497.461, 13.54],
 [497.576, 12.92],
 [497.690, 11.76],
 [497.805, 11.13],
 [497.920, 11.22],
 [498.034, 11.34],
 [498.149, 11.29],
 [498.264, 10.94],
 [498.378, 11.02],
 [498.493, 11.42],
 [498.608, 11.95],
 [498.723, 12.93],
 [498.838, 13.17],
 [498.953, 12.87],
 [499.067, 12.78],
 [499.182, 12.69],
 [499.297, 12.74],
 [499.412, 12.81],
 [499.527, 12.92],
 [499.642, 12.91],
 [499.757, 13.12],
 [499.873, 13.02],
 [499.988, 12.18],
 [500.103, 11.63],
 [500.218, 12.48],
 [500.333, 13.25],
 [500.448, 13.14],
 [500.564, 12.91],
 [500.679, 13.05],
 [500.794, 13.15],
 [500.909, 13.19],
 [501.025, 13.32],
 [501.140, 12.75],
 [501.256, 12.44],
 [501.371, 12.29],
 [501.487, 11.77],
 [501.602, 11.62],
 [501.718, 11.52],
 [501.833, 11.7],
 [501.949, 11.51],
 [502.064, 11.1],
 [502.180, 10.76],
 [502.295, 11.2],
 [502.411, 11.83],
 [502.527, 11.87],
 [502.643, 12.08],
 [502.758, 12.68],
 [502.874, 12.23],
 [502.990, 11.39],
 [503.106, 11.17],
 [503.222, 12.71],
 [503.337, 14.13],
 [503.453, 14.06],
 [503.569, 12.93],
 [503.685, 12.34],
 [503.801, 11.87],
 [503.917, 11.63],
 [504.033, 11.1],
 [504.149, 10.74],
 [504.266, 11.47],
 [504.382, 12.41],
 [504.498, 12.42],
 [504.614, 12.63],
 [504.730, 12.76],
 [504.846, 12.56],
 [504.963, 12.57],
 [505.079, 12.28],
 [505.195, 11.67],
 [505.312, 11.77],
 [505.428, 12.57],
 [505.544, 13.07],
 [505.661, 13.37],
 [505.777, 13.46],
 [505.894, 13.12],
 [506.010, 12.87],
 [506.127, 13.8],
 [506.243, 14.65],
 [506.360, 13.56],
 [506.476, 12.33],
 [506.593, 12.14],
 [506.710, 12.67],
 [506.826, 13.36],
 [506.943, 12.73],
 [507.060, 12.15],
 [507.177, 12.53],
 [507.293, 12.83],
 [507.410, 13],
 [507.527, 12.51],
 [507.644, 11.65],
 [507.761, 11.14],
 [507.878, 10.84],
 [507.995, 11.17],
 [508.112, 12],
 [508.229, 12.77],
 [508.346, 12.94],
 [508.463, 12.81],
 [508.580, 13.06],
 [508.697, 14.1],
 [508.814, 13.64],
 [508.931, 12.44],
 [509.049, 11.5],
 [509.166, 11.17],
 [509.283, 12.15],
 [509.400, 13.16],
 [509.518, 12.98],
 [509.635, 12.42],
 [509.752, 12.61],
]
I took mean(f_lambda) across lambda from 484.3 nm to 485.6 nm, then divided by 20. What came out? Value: 0.63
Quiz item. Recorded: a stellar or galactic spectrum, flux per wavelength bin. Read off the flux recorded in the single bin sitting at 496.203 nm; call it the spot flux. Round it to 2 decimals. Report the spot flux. 13.55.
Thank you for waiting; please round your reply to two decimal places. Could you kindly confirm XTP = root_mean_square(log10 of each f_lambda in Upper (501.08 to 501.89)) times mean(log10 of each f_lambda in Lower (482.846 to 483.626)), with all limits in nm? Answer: 1.19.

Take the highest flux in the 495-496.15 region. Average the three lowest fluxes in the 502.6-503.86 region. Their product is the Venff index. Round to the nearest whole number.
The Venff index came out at 168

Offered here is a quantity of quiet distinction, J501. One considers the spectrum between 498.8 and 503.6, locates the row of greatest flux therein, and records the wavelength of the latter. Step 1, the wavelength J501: 503.337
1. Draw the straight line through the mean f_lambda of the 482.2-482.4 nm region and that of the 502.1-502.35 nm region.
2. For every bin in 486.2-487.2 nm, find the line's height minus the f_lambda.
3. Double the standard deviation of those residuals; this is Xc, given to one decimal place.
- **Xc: 1.1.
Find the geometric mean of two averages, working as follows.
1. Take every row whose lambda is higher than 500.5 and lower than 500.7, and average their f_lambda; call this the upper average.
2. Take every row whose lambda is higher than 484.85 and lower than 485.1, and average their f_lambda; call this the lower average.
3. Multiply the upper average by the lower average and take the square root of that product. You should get 12.7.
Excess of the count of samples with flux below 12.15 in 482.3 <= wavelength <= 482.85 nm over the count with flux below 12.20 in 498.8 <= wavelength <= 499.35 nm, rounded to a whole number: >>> 1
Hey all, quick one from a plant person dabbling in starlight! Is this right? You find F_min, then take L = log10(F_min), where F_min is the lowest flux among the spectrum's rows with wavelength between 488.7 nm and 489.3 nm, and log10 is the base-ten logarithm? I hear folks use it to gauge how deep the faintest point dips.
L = 1.09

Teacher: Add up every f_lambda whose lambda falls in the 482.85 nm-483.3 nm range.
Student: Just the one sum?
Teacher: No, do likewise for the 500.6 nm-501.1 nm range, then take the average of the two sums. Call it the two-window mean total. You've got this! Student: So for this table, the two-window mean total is 51.5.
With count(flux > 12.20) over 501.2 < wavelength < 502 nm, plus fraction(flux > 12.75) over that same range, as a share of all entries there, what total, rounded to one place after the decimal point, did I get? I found 2.0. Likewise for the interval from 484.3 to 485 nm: 4.5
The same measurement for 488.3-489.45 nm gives 7.3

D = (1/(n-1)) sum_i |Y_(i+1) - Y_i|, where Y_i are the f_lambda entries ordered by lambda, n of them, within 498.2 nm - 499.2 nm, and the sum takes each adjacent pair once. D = 0.34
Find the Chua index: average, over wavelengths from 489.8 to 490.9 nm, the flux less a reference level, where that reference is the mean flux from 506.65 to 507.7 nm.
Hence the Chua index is 0.3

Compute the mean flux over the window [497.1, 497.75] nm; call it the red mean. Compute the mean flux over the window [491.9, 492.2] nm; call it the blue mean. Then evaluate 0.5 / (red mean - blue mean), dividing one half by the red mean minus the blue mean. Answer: 0.34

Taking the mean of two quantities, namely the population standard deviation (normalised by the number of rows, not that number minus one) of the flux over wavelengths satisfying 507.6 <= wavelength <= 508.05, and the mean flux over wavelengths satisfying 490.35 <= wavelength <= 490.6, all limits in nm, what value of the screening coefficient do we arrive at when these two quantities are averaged 6.4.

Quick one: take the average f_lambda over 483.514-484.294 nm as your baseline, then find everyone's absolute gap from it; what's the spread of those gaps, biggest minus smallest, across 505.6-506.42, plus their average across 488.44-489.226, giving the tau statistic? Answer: 2.3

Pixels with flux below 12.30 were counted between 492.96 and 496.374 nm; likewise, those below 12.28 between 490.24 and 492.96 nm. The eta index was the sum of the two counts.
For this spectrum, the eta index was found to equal 7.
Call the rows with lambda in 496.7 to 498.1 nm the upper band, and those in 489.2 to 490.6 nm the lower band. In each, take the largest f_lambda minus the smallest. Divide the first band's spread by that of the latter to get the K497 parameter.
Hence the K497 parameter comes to 2.34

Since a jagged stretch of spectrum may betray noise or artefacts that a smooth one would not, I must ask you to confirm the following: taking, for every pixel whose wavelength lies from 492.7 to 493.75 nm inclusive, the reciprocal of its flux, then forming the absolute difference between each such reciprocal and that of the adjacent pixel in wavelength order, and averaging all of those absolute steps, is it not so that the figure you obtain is 0.0022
